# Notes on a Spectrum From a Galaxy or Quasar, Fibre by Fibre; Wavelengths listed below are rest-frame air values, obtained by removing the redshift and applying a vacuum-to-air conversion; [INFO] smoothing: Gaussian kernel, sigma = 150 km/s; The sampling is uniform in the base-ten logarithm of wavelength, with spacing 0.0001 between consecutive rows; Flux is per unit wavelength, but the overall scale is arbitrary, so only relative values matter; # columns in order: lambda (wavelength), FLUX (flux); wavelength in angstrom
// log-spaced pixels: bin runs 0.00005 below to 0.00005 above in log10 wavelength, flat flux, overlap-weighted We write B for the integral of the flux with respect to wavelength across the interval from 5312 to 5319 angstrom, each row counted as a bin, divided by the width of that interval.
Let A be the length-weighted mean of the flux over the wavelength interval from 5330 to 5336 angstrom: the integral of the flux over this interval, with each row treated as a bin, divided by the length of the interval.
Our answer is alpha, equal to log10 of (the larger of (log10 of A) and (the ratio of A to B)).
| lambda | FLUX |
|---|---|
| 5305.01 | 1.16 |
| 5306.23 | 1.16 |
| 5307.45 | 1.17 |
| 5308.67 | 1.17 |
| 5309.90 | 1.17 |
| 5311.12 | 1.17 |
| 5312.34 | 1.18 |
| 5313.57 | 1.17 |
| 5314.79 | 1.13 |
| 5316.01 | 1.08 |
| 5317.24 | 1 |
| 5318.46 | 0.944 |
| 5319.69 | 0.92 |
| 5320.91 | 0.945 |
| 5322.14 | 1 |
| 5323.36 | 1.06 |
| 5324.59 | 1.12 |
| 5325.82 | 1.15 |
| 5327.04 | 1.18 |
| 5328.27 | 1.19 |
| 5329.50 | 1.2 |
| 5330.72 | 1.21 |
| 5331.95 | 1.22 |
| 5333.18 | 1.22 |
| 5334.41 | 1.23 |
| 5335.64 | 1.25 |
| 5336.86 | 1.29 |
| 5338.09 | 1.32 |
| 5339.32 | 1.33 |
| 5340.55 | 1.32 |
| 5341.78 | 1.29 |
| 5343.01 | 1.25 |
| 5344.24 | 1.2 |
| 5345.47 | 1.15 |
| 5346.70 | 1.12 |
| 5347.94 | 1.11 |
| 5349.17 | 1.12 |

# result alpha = 0.054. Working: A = 1.22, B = 1.08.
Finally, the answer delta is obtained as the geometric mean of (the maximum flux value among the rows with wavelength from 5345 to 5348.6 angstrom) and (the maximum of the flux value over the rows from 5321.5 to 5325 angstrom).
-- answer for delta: 1.13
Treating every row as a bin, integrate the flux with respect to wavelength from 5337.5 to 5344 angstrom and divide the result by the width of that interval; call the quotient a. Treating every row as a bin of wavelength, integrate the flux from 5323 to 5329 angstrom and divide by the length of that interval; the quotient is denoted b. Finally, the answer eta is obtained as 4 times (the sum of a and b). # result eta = 9.8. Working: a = 1.30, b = 1.14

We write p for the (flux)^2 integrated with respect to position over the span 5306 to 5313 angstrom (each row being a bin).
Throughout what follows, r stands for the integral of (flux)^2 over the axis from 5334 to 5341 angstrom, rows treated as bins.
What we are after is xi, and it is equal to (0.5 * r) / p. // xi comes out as 0.61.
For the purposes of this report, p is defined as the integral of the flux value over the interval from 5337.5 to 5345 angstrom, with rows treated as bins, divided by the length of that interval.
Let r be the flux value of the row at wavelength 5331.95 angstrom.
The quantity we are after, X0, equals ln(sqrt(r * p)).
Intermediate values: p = 1.28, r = 1.22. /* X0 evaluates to 0.22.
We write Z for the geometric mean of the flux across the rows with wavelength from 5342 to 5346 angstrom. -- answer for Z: 1.20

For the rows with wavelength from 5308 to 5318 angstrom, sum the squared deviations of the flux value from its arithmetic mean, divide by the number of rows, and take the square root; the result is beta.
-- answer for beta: 0.059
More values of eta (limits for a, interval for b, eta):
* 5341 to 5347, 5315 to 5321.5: 8.8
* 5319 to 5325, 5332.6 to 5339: 9.1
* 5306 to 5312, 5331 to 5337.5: 9.6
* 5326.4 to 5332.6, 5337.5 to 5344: 10.0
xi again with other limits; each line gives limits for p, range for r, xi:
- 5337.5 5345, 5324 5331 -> 0.39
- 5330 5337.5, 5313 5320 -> 0.34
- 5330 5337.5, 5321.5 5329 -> 0.41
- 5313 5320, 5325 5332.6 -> 0.70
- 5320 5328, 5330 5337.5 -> 0.62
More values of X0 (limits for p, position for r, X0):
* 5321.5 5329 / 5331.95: 0.15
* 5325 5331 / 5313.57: 0.16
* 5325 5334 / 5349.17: 0.15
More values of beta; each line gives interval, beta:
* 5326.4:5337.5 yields 0.031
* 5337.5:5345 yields 0.046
